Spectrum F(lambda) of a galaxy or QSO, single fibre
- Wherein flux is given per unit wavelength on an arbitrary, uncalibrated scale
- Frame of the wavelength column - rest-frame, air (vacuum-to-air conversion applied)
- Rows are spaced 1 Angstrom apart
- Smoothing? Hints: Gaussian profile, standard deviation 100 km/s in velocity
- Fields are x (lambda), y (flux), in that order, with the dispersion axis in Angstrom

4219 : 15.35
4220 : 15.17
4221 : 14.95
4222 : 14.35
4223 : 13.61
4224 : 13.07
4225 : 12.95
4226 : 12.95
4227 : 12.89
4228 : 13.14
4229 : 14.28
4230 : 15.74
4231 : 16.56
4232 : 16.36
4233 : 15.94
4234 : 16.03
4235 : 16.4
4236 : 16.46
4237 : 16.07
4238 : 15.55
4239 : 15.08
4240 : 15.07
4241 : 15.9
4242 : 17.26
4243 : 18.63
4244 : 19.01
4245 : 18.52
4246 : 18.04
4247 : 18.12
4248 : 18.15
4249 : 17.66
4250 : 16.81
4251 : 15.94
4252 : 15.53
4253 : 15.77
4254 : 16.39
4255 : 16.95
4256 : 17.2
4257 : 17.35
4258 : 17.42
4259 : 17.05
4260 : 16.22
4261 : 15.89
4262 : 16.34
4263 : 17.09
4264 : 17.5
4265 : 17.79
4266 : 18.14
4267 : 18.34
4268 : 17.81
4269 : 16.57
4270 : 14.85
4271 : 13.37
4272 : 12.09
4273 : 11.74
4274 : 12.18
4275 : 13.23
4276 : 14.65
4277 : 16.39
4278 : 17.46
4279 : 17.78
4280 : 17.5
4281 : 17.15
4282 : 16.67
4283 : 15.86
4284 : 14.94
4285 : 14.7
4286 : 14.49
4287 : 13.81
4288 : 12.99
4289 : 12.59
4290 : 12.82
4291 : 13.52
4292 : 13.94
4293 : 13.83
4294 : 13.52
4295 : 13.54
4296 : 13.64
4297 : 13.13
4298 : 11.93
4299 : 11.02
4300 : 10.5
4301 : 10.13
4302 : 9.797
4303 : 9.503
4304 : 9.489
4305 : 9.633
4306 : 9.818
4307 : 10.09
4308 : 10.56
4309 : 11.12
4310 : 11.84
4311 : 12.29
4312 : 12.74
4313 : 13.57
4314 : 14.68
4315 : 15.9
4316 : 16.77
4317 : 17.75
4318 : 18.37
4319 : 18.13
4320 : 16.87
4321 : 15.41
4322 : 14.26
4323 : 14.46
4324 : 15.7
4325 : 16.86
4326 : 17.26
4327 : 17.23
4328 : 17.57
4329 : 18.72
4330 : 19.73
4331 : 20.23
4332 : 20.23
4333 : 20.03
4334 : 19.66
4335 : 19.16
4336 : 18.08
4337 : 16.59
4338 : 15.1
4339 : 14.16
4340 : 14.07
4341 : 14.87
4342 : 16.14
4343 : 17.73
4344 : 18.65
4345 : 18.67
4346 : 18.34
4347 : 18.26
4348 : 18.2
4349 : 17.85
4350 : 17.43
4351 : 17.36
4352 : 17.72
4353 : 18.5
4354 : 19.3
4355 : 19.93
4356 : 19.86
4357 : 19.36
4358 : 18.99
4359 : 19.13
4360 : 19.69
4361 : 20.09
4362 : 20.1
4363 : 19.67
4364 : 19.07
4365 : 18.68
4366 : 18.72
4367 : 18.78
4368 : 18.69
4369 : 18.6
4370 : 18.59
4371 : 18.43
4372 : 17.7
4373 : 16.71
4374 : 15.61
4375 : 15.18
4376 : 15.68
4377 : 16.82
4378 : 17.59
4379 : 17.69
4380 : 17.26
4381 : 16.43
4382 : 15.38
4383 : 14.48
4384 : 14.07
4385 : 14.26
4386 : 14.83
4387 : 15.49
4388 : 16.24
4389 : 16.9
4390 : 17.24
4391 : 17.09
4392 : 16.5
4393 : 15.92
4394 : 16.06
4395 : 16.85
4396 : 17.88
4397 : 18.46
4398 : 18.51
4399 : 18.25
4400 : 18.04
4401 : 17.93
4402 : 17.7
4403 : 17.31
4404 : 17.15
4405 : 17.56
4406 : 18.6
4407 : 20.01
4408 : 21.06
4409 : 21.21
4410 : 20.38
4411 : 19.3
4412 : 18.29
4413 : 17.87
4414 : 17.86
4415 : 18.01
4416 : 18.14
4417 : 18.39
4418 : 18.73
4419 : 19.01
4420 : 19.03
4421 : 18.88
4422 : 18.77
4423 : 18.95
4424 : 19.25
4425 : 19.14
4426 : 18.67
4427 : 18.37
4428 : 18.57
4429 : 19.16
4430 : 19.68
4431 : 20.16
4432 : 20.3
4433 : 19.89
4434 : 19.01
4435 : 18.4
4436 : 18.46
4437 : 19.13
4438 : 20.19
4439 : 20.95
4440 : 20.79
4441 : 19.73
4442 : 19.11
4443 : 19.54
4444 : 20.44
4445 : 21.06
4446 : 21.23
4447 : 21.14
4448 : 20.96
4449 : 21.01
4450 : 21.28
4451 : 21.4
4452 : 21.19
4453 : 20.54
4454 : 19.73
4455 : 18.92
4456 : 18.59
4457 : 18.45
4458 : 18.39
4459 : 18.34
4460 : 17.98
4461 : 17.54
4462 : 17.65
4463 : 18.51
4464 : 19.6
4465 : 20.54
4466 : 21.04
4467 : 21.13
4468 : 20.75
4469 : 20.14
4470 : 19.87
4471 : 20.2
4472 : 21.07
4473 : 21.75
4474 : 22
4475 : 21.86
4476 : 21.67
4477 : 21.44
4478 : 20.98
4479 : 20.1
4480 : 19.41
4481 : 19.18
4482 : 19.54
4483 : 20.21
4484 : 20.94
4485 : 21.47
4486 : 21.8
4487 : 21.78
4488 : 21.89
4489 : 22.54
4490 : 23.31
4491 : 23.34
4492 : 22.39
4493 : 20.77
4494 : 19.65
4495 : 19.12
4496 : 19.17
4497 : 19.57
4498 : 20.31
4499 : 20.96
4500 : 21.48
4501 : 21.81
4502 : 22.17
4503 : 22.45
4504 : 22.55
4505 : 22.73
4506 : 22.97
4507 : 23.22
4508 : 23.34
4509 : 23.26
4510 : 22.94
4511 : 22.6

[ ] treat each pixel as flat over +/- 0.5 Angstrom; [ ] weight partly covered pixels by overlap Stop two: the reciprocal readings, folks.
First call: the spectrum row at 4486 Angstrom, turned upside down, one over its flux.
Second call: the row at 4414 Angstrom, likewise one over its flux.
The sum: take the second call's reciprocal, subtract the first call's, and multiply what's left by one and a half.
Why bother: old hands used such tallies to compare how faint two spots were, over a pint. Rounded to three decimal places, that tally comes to 0.015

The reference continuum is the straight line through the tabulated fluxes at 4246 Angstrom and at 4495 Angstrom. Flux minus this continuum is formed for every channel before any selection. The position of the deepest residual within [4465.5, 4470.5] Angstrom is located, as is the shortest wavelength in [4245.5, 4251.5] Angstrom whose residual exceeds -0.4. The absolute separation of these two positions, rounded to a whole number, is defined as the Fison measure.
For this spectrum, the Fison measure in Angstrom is 224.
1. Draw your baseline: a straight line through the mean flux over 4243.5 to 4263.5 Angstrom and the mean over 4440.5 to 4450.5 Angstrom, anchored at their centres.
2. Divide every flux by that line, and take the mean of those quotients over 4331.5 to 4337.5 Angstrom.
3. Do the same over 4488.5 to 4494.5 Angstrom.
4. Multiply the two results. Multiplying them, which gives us 1.05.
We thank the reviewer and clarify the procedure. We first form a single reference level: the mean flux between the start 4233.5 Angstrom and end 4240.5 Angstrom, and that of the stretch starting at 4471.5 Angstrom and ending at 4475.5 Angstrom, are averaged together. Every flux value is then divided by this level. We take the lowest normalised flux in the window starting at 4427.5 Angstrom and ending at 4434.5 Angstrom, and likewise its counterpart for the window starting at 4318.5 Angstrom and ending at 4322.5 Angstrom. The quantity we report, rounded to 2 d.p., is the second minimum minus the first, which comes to -0.23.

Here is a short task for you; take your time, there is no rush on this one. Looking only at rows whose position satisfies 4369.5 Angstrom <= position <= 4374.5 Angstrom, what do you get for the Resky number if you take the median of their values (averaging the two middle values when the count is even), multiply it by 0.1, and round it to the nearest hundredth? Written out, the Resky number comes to 1.77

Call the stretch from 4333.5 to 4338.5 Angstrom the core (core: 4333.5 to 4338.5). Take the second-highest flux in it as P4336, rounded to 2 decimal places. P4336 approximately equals 19.16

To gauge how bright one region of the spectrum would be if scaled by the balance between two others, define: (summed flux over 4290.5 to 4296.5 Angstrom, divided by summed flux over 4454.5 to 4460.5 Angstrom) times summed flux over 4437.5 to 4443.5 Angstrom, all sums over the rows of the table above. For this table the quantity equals 89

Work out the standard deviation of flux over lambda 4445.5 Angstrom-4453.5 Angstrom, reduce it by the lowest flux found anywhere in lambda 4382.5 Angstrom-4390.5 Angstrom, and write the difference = -13.8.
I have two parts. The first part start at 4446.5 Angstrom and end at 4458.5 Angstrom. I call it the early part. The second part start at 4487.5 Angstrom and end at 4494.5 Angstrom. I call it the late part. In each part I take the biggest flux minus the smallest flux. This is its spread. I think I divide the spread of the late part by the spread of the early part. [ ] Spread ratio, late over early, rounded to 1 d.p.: 1.2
